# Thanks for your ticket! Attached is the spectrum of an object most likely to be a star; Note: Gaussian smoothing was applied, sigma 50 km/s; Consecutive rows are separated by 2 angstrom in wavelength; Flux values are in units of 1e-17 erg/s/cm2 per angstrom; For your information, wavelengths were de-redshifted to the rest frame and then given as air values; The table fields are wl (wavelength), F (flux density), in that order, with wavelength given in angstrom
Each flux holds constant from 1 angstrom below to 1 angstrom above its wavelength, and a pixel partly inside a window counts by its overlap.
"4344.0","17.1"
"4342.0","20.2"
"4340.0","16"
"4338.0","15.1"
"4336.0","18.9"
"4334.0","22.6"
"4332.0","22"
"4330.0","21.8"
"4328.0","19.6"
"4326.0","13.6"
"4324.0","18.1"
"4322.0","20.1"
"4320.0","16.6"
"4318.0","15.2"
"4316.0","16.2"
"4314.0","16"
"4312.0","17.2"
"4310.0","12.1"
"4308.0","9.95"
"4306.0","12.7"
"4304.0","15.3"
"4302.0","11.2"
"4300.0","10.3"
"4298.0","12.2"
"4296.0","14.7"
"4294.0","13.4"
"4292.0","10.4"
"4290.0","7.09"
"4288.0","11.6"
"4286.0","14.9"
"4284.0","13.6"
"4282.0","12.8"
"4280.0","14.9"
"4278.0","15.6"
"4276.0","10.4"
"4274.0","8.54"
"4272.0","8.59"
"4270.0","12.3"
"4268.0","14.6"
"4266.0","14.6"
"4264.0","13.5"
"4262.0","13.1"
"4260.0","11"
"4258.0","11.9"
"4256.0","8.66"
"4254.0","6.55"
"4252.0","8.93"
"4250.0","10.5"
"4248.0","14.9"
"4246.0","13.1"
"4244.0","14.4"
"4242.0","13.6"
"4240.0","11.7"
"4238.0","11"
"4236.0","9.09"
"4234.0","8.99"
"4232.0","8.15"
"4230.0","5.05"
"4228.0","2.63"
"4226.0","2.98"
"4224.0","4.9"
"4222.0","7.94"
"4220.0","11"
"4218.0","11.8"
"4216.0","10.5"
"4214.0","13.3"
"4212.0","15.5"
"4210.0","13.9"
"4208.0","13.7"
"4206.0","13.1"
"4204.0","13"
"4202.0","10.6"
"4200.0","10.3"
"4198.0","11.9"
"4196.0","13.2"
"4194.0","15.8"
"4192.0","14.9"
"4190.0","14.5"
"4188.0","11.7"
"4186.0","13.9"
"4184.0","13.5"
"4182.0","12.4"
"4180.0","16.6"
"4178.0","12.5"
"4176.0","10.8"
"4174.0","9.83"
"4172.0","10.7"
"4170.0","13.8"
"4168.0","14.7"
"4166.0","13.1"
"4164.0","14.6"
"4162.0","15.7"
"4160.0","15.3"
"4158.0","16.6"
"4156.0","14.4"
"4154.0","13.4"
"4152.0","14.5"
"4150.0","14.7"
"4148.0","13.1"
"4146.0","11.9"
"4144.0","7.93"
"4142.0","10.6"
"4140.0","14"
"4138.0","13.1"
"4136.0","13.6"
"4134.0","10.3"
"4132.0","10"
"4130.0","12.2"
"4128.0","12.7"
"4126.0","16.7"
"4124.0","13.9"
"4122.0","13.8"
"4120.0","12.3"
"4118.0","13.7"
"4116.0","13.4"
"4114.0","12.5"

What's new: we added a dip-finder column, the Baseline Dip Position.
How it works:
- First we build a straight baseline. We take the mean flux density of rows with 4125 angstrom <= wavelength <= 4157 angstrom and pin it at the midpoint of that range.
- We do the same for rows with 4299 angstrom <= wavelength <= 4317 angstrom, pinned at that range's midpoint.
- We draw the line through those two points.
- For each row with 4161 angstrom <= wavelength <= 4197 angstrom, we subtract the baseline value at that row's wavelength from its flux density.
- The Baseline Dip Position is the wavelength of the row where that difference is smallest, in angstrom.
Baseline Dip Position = 4174.0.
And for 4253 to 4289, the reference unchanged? 4254.0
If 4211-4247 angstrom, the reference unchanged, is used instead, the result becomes 4228.0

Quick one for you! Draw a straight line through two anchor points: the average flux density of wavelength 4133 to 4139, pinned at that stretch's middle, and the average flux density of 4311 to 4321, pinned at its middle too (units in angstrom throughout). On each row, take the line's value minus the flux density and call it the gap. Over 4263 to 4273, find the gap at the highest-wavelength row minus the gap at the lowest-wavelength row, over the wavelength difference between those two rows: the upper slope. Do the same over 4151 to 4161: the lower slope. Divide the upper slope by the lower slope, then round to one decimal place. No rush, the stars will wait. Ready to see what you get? -8.1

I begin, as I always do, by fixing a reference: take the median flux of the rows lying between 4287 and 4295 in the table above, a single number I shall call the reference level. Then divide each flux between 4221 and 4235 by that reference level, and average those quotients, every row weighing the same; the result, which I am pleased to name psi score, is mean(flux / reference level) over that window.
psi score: 0.53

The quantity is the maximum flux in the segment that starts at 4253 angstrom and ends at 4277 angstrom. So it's 14.6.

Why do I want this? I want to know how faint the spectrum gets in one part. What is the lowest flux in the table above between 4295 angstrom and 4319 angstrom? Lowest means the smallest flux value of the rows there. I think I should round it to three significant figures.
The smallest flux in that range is 9.95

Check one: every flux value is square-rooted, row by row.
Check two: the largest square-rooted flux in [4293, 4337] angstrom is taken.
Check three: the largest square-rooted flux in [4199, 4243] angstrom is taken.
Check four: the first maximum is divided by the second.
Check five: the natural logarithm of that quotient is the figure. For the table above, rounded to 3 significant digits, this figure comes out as 0.189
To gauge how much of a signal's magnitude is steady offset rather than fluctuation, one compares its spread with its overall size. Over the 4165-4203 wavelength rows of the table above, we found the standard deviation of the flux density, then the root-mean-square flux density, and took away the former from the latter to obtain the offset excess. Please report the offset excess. 11.1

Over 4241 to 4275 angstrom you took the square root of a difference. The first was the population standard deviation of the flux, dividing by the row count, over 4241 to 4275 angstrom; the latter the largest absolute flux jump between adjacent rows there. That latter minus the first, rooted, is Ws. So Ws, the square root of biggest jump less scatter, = 1.36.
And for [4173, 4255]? 1.04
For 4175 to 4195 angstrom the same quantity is 1.57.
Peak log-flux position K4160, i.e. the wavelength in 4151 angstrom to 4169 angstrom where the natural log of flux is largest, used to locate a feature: 4158.0 angstrom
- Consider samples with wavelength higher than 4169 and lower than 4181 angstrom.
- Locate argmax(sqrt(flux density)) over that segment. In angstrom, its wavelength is 4180.0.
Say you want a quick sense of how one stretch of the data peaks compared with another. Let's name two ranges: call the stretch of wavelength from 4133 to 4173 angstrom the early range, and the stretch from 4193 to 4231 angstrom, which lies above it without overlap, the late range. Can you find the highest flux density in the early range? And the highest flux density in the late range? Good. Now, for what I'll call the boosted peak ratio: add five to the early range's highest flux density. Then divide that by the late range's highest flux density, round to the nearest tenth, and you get 1.4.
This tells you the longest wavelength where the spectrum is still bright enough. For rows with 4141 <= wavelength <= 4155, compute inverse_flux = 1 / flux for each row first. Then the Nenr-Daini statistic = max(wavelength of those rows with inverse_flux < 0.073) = 4152.0 angstrom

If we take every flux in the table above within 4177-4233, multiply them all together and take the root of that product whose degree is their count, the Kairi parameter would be 10.5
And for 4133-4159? 12.7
